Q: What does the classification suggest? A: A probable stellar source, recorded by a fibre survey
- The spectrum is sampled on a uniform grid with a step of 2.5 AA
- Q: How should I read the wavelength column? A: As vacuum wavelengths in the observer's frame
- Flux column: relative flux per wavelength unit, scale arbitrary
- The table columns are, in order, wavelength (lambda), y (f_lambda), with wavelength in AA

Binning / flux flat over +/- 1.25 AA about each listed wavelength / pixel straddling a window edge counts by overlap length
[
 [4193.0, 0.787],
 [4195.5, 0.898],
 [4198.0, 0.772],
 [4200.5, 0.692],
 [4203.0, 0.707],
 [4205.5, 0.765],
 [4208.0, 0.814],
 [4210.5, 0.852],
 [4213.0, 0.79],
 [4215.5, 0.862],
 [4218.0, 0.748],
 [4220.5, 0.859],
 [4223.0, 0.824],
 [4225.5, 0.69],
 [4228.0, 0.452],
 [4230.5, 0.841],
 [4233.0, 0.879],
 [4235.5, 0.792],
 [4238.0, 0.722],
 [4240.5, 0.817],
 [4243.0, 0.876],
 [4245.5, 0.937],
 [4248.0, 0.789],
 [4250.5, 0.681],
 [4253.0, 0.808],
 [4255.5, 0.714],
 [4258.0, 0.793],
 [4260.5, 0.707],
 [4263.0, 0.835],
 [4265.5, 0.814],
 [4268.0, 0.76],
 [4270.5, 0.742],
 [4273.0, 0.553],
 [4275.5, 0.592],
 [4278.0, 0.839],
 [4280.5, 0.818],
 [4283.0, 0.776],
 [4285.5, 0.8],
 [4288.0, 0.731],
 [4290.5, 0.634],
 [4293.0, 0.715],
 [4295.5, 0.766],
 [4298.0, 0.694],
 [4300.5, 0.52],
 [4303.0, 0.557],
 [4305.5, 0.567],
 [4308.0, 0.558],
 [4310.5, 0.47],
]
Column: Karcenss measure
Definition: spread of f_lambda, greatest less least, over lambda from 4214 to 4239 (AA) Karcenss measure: 0.43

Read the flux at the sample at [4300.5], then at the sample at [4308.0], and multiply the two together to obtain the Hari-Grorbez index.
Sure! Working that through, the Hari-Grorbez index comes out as 0.29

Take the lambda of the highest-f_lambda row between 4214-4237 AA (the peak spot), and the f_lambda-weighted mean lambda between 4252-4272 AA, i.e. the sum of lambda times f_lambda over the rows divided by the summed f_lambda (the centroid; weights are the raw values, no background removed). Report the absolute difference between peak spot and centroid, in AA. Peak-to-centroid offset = 28.7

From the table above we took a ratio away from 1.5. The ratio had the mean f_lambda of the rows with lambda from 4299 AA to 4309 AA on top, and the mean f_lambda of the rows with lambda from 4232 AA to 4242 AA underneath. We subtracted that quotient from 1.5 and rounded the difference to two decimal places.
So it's 0.81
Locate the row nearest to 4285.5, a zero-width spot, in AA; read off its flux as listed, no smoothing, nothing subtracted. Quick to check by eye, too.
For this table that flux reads 0.8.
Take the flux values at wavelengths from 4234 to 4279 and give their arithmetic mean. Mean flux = 0.765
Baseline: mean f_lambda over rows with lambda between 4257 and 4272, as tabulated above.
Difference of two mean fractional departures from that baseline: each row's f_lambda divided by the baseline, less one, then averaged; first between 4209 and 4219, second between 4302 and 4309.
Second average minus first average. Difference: -0.33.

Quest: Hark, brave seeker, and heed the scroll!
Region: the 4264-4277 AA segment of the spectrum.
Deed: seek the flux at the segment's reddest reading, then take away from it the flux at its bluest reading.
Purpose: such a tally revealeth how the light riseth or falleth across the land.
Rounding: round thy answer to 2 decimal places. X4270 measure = -0.22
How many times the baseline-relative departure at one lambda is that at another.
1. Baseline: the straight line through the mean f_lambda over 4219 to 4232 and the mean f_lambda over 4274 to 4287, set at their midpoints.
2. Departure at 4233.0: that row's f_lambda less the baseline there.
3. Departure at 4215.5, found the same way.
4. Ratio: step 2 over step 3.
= 1.1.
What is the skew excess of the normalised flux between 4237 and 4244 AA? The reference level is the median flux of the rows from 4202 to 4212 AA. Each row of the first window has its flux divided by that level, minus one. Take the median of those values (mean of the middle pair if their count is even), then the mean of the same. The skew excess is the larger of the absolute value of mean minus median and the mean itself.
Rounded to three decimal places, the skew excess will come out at 0.020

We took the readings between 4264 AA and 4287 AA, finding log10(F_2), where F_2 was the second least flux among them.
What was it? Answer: -0.23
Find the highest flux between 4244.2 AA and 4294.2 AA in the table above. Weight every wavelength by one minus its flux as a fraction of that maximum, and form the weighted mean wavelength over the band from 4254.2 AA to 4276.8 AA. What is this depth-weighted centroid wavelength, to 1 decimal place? 4267.1 AA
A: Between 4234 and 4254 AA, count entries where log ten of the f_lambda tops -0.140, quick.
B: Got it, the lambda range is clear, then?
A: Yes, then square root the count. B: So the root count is 2.45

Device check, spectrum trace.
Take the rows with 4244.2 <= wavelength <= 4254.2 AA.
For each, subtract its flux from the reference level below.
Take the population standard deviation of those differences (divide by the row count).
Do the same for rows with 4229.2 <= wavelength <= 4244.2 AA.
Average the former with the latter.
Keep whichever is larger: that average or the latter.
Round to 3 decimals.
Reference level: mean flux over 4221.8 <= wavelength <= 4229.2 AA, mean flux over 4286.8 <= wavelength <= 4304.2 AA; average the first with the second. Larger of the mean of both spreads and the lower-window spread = 0.072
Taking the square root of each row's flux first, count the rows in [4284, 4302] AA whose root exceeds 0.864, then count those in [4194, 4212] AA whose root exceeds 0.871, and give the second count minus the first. 3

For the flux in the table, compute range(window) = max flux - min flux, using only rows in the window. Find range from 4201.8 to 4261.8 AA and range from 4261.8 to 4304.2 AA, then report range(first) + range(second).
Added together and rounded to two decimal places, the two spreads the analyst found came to 0.80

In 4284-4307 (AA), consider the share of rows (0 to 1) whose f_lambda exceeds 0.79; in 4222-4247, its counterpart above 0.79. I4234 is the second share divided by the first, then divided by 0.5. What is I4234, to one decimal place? 12.6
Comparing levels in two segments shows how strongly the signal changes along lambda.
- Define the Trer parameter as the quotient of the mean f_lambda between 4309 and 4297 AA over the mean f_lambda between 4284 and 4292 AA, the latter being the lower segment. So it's 0.80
